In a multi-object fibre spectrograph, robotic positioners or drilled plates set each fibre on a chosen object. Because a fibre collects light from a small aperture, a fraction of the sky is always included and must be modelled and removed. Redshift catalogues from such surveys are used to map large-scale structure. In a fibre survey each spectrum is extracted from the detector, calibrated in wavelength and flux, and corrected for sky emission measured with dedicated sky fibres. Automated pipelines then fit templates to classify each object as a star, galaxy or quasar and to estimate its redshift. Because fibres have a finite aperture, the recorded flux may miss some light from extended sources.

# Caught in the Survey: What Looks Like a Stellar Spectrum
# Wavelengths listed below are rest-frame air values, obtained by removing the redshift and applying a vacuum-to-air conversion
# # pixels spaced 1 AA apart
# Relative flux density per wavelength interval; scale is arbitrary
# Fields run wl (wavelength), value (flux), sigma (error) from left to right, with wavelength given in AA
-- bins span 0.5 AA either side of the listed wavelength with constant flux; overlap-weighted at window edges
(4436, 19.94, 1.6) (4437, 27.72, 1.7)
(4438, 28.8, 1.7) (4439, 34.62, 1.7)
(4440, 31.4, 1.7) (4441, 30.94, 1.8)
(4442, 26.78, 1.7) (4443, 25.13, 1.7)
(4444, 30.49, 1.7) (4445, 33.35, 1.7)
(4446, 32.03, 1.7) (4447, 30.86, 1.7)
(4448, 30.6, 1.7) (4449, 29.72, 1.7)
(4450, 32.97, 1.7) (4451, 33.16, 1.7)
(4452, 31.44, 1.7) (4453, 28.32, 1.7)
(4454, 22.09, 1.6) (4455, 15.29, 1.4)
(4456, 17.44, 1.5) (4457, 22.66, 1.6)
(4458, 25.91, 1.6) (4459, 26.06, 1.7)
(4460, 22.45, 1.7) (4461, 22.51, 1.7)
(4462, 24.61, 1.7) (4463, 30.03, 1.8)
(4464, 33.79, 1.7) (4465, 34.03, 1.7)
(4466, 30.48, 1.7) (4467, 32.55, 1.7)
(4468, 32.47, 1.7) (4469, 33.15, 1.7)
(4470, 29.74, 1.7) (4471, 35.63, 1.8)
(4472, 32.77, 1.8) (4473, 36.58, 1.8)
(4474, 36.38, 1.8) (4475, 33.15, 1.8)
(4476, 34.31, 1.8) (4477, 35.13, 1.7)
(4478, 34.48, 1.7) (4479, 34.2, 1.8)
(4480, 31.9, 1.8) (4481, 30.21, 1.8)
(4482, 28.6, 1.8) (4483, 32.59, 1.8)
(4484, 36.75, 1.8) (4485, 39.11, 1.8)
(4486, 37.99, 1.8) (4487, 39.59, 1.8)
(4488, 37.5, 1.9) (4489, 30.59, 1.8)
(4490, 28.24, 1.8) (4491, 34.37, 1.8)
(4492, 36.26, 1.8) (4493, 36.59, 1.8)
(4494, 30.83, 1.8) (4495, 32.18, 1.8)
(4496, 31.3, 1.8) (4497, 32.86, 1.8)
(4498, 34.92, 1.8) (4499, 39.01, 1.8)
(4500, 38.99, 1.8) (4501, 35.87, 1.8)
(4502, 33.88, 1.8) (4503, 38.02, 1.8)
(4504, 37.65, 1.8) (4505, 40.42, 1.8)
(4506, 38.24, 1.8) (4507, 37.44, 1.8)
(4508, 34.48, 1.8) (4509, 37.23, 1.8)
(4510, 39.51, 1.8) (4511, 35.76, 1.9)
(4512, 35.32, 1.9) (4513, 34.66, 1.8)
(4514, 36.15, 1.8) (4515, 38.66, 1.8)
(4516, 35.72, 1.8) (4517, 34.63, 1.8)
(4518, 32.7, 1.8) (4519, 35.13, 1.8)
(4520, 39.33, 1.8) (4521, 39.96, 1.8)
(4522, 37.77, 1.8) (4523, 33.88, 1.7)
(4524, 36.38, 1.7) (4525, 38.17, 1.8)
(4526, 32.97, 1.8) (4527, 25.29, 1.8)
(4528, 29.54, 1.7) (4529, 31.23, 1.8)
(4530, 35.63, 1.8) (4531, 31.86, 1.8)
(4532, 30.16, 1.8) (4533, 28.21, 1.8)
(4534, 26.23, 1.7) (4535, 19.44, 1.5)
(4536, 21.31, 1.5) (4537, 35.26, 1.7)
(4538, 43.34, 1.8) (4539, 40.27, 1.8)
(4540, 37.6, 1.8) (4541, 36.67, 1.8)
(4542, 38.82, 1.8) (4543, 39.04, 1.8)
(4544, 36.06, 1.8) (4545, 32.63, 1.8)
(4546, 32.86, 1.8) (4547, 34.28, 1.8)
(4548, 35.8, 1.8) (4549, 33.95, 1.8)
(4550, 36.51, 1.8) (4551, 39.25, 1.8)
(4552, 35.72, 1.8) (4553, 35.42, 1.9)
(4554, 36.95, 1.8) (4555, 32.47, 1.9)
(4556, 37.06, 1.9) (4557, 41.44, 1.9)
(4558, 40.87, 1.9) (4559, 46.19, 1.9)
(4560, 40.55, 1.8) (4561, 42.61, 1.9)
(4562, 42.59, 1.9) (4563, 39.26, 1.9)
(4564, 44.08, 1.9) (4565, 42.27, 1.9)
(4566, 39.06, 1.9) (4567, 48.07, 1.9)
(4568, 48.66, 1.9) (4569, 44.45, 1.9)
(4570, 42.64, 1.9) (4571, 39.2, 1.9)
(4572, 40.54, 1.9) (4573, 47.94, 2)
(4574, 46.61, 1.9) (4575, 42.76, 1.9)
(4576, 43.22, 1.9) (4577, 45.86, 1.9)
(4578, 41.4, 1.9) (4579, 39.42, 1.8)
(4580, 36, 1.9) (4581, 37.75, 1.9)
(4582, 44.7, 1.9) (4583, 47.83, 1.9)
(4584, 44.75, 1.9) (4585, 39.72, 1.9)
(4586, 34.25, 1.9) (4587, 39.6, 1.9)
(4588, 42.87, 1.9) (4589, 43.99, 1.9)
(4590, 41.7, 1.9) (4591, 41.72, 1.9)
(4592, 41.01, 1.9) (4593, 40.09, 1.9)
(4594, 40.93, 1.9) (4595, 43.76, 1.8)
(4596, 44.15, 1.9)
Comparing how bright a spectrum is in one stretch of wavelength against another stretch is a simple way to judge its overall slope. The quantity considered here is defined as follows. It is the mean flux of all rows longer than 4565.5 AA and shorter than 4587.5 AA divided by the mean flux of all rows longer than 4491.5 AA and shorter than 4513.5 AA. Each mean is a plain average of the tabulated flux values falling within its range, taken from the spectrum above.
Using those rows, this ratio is 1.18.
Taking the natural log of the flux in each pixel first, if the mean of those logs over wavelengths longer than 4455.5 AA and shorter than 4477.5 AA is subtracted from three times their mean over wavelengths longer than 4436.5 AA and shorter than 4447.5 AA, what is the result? 6.82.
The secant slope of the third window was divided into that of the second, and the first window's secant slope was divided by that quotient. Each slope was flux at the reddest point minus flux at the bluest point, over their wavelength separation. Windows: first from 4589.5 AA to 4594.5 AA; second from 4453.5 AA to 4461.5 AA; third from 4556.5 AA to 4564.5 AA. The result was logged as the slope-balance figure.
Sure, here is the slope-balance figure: -1.2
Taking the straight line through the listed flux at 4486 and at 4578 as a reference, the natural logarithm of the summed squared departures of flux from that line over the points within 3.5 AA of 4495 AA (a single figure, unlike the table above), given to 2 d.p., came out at 5.26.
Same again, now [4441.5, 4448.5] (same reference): 5.86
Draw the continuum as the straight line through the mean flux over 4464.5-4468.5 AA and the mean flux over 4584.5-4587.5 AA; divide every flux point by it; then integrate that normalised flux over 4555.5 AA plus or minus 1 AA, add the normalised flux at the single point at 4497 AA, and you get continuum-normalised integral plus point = 2.88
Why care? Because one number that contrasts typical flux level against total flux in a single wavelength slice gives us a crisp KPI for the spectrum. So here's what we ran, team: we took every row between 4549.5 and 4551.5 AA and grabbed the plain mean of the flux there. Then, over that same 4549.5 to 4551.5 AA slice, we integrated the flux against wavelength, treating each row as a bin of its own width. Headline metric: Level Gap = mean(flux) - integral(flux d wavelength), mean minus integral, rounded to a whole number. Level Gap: -38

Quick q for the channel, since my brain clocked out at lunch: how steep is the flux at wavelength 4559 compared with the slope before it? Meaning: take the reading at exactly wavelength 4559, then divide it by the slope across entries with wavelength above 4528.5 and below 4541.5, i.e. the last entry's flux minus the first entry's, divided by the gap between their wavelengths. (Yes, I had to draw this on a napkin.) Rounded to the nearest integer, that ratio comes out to 102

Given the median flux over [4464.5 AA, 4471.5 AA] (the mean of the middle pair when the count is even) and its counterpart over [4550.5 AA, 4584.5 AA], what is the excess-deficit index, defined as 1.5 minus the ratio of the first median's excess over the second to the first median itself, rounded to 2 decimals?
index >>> 1.79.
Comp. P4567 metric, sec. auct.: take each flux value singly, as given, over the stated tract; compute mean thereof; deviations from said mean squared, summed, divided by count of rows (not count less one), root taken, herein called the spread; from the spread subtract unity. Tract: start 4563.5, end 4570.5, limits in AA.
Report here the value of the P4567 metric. 2.1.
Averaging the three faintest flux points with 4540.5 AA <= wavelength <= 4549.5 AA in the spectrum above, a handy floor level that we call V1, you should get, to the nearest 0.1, 33.1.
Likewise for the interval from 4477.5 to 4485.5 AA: 30.2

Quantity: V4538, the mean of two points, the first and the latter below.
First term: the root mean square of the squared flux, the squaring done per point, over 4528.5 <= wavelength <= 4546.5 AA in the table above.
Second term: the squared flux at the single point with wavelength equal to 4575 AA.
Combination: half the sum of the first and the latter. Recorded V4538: 1515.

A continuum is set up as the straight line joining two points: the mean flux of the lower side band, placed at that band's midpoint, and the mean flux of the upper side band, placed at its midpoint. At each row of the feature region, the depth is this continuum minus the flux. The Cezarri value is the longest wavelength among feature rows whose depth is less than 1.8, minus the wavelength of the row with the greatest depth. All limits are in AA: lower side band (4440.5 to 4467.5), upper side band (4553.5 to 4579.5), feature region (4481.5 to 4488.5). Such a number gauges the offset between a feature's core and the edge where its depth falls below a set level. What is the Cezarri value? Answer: 6 AA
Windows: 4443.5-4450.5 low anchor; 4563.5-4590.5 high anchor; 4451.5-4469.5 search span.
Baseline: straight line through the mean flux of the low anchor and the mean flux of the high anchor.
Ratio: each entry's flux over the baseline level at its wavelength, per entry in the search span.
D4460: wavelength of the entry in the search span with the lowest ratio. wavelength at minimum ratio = 4455 AA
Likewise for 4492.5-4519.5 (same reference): 4494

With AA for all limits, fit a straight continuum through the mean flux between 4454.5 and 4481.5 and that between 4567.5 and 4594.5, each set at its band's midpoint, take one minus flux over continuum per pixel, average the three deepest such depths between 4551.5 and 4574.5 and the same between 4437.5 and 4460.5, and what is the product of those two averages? 0.043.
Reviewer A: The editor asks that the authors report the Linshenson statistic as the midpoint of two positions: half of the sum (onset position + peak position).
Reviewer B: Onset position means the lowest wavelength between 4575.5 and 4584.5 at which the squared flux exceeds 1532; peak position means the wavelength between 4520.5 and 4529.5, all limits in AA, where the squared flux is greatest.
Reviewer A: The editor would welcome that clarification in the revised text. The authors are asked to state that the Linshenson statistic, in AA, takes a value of 4548.5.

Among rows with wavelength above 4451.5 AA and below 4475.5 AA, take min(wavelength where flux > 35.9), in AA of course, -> 4473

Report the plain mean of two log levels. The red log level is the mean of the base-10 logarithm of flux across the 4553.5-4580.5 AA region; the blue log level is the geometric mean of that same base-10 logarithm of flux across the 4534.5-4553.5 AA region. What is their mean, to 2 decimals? 1.58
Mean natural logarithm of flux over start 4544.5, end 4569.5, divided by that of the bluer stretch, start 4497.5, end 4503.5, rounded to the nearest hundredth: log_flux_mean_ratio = 1.02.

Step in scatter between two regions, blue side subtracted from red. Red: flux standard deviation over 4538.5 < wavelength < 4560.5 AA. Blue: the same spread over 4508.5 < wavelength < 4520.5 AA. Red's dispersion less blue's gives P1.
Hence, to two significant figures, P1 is 1.3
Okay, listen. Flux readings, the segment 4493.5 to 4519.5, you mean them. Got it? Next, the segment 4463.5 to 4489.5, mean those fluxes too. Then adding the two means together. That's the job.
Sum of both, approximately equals 70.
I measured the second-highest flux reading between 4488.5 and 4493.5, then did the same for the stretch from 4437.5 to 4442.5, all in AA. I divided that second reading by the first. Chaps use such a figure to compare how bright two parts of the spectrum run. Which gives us 0.87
